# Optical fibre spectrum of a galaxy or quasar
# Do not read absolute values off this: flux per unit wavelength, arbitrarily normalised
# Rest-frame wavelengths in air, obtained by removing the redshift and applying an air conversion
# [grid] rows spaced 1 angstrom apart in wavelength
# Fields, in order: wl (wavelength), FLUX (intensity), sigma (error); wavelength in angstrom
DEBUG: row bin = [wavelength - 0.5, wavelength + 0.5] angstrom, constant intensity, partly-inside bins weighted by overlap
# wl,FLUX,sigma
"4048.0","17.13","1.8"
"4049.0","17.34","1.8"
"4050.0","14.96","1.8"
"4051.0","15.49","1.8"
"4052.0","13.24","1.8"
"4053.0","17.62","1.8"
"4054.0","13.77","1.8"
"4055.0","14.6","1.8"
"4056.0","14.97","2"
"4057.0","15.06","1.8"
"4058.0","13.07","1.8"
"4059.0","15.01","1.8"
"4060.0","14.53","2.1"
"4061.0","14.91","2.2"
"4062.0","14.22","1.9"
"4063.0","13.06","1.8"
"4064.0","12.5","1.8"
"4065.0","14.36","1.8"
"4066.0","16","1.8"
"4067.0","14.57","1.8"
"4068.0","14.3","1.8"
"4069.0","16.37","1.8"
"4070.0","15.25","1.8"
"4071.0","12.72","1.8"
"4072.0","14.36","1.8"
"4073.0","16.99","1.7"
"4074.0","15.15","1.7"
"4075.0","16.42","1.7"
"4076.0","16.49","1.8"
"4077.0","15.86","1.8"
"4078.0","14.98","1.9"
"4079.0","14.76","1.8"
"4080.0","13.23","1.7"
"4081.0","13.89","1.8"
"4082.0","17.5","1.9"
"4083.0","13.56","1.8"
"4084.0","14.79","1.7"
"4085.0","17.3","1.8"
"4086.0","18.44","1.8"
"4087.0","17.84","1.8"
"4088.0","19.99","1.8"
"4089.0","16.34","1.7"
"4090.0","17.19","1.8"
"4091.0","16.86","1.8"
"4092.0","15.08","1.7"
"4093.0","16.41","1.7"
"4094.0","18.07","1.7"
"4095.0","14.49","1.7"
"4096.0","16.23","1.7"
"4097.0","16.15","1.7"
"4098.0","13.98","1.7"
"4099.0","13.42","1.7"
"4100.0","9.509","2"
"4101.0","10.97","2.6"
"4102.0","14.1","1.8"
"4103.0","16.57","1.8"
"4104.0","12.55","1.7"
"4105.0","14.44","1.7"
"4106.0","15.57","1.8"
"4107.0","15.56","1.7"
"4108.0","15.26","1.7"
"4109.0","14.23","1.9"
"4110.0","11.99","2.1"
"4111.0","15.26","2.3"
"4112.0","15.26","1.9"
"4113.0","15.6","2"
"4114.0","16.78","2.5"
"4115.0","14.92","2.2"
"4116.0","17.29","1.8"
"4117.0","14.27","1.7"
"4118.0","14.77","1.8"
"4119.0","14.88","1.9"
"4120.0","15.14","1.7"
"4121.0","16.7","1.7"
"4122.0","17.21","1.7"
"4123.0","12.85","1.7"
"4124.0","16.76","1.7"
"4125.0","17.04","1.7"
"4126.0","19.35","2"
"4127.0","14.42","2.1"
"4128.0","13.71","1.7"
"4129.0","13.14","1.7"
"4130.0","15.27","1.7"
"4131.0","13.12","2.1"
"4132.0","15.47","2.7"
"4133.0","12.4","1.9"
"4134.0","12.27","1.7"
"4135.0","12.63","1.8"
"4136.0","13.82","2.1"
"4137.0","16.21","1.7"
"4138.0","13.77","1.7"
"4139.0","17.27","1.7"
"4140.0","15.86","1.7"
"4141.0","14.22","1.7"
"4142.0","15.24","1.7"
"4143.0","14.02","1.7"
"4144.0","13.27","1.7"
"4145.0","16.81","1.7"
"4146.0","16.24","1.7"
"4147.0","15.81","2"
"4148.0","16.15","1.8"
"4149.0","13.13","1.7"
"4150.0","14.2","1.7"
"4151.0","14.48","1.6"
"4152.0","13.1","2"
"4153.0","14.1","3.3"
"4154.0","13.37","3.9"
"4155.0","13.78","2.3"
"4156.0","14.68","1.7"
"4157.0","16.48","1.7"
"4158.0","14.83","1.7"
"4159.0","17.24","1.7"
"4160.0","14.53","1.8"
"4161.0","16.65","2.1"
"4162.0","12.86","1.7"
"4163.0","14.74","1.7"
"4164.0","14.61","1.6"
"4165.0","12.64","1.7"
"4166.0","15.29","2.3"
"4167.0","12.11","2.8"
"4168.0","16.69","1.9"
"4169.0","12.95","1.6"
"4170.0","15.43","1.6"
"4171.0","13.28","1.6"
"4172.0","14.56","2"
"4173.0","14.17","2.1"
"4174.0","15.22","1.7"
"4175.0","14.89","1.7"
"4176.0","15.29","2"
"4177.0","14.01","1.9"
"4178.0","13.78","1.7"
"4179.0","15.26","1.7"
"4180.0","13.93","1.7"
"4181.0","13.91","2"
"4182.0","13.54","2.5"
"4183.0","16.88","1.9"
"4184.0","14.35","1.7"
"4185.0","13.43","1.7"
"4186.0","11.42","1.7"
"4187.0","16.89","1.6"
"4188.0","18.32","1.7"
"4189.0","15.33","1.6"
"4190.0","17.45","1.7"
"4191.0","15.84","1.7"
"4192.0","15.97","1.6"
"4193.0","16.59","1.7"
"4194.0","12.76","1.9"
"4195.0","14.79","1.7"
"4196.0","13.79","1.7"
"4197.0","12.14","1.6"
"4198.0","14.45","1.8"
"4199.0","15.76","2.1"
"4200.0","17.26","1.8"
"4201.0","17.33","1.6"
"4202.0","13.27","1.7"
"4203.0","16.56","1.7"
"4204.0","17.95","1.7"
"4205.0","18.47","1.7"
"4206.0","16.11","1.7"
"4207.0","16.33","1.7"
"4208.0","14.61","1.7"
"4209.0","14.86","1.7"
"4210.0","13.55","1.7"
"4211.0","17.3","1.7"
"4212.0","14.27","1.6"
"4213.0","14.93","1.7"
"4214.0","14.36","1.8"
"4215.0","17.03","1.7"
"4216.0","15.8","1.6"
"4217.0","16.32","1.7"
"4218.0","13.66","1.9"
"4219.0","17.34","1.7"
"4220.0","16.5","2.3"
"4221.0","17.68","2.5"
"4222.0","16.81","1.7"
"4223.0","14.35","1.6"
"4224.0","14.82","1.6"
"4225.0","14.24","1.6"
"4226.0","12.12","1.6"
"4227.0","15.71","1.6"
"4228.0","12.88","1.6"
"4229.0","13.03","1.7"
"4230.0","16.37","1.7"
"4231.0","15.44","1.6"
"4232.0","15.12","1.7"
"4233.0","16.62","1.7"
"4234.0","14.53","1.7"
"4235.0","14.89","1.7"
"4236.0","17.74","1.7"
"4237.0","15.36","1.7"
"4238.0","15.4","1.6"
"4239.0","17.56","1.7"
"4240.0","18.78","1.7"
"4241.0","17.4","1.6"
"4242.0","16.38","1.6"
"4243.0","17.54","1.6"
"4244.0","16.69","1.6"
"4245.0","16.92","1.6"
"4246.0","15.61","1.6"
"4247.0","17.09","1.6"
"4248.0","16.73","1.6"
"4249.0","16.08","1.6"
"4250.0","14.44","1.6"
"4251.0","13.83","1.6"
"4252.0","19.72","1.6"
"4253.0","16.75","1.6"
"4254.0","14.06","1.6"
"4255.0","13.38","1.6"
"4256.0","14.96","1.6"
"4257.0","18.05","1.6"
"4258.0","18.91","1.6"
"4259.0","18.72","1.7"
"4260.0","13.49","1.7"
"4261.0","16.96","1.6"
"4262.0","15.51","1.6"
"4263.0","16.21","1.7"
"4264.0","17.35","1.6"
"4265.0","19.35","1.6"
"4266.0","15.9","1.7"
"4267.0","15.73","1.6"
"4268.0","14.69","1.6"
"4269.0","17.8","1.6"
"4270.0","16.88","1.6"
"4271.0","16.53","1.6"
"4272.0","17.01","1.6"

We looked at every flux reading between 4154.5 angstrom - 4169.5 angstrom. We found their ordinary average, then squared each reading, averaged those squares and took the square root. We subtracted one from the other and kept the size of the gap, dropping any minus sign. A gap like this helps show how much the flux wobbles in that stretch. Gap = 0.082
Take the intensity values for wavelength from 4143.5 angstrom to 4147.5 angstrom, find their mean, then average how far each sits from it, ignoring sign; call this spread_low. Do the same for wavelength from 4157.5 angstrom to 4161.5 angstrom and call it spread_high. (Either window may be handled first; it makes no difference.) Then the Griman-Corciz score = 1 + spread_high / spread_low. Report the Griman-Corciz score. 2.0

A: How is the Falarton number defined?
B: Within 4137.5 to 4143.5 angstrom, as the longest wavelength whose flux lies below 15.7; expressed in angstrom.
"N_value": 4143.0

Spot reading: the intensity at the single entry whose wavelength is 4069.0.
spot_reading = 16.37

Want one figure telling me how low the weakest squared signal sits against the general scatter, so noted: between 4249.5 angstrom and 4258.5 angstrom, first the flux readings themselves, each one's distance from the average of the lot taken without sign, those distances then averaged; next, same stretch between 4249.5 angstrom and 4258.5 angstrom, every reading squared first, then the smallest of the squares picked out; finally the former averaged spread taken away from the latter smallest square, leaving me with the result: 177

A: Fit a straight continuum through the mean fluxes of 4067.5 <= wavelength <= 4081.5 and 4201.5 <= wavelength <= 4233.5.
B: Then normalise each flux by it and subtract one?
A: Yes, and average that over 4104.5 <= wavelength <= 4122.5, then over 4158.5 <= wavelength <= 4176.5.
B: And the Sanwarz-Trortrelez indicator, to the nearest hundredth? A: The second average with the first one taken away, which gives -0.05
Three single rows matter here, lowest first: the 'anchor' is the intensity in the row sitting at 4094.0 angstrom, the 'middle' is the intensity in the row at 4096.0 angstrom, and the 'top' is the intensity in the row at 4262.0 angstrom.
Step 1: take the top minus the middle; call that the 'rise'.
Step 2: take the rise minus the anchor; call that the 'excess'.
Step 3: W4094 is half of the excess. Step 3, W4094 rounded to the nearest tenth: -9.4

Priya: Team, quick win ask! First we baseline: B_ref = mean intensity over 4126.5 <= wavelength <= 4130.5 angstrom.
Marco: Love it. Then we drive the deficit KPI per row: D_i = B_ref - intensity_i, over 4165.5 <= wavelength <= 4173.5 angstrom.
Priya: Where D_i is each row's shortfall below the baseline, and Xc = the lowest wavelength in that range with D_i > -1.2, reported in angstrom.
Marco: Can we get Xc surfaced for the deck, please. 4166.0 angstrom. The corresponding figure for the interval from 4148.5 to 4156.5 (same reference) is 4149.0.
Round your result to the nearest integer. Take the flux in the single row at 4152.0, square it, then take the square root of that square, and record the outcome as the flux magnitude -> 13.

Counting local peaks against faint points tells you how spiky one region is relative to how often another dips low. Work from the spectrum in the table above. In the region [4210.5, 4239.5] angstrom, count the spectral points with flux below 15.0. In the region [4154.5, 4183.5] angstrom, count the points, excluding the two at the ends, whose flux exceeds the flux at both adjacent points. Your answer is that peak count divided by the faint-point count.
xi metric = 0.92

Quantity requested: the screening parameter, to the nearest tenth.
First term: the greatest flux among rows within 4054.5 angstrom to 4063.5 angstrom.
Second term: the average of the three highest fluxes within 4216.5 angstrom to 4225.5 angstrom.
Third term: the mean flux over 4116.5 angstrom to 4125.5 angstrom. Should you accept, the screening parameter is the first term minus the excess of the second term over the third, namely 13.3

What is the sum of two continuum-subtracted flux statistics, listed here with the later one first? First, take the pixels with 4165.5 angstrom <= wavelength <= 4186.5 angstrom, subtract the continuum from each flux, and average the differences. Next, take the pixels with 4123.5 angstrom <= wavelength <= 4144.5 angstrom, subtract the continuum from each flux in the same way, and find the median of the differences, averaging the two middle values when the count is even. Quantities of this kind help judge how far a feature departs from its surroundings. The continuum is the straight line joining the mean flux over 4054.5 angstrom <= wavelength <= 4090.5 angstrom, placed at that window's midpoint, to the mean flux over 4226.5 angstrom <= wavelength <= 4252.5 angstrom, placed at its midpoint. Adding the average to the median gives -2.9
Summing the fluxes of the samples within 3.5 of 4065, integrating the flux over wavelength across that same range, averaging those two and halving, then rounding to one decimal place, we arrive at 49.5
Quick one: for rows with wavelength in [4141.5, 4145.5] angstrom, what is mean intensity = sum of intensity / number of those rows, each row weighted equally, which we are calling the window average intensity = 14.8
